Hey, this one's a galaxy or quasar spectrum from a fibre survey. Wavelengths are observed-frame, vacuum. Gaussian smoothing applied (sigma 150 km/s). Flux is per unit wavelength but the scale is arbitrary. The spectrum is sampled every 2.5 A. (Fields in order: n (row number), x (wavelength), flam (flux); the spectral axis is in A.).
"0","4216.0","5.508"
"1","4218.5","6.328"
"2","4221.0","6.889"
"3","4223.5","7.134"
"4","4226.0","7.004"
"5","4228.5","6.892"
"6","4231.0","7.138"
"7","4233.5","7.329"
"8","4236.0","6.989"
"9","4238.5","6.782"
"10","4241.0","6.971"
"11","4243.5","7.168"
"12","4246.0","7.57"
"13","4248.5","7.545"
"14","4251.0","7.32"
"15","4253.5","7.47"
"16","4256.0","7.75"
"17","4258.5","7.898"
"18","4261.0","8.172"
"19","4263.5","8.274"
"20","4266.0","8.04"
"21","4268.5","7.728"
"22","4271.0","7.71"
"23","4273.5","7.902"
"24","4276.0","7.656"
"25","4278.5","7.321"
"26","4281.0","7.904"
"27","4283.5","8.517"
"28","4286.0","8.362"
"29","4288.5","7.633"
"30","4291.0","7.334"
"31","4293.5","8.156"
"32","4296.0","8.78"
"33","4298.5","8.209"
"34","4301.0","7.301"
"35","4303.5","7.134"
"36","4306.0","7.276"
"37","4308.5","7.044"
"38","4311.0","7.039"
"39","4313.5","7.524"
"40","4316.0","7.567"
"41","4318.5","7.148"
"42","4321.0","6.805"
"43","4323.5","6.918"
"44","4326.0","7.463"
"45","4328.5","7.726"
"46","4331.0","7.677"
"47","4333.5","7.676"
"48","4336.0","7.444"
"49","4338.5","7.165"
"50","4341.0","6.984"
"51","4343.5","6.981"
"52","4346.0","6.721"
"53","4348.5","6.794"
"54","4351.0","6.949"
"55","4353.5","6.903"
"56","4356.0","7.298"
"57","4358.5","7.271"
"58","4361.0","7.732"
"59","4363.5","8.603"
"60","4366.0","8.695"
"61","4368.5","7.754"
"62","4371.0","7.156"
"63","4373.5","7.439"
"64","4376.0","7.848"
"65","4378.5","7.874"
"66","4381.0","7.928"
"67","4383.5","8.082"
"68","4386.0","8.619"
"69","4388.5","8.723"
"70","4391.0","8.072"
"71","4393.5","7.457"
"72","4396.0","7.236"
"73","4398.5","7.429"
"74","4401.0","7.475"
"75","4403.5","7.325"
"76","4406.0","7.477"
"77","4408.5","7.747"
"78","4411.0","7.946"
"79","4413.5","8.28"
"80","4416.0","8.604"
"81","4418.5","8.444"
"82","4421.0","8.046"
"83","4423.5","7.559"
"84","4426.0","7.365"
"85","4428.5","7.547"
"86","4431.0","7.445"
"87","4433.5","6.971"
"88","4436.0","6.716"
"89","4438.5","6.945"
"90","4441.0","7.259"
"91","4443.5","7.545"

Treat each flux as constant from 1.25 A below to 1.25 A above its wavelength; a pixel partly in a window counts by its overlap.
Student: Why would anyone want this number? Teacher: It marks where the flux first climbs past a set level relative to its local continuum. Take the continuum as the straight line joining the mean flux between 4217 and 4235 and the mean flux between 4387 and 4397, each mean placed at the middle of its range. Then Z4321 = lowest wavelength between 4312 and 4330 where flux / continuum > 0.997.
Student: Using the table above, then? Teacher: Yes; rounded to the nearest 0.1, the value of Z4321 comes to 4313.5 A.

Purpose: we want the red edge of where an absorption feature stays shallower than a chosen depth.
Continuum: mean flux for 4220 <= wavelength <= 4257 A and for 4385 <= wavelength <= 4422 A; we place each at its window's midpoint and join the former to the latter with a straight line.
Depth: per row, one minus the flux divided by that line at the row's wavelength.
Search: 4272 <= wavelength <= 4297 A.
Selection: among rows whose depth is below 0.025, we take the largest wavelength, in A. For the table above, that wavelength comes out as 4296.0 A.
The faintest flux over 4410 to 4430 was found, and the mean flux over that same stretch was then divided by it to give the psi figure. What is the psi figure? 1.08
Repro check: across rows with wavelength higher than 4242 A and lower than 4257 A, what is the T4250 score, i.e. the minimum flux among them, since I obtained 7.168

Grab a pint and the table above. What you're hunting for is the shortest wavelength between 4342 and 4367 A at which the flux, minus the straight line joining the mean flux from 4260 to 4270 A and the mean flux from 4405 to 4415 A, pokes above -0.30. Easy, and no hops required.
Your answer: 4361.0 A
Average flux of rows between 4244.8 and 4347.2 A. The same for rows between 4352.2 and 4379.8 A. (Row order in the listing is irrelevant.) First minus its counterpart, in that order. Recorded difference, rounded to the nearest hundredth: -0.11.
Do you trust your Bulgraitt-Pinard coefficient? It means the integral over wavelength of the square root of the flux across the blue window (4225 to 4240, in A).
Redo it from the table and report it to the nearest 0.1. 39.7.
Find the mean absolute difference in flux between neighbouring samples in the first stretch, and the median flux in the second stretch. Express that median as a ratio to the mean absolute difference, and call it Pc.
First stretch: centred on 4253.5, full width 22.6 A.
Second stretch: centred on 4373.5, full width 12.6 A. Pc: 39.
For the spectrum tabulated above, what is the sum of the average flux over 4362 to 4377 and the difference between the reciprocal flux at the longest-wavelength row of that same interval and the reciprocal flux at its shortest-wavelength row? 7.93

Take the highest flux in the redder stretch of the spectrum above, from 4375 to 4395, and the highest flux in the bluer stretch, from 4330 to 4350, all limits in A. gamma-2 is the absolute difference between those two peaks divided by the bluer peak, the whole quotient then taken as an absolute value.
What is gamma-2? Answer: 0.14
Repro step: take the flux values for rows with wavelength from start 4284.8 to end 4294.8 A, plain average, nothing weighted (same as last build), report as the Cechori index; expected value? 7.87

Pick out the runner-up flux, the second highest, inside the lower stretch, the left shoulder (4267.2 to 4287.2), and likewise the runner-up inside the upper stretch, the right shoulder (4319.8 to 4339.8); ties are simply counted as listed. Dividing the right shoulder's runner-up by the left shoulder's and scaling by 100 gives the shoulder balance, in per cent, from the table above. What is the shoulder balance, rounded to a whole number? 92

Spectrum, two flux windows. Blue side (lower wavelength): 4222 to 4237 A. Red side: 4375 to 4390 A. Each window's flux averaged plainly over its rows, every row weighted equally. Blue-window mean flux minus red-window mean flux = -1.10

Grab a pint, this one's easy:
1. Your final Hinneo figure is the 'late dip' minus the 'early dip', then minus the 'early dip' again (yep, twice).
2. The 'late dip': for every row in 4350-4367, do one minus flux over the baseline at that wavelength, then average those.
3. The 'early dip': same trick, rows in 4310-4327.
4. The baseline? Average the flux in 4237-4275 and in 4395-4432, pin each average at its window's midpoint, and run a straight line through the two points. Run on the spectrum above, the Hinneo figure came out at -0.11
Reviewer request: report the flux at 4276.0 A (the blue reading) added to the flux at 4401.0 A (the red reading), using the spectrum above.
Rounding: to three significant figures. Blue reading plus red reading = 15.1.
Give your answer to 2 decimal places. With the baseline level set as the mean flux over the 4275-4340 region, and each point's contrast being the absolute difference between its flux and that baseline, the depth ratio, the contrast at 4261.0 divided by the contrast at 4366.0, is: 0.54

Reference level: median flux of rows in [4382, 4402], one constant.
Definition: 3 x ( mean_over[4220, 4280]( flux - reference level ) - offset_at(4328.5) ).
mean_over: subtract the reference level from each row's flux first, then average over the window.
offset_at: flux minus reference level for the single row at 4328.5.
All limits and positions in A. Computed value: -0.8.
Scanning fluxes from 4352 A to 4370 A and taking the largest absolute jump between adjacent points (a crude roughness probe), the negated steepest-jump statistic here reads -0.94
